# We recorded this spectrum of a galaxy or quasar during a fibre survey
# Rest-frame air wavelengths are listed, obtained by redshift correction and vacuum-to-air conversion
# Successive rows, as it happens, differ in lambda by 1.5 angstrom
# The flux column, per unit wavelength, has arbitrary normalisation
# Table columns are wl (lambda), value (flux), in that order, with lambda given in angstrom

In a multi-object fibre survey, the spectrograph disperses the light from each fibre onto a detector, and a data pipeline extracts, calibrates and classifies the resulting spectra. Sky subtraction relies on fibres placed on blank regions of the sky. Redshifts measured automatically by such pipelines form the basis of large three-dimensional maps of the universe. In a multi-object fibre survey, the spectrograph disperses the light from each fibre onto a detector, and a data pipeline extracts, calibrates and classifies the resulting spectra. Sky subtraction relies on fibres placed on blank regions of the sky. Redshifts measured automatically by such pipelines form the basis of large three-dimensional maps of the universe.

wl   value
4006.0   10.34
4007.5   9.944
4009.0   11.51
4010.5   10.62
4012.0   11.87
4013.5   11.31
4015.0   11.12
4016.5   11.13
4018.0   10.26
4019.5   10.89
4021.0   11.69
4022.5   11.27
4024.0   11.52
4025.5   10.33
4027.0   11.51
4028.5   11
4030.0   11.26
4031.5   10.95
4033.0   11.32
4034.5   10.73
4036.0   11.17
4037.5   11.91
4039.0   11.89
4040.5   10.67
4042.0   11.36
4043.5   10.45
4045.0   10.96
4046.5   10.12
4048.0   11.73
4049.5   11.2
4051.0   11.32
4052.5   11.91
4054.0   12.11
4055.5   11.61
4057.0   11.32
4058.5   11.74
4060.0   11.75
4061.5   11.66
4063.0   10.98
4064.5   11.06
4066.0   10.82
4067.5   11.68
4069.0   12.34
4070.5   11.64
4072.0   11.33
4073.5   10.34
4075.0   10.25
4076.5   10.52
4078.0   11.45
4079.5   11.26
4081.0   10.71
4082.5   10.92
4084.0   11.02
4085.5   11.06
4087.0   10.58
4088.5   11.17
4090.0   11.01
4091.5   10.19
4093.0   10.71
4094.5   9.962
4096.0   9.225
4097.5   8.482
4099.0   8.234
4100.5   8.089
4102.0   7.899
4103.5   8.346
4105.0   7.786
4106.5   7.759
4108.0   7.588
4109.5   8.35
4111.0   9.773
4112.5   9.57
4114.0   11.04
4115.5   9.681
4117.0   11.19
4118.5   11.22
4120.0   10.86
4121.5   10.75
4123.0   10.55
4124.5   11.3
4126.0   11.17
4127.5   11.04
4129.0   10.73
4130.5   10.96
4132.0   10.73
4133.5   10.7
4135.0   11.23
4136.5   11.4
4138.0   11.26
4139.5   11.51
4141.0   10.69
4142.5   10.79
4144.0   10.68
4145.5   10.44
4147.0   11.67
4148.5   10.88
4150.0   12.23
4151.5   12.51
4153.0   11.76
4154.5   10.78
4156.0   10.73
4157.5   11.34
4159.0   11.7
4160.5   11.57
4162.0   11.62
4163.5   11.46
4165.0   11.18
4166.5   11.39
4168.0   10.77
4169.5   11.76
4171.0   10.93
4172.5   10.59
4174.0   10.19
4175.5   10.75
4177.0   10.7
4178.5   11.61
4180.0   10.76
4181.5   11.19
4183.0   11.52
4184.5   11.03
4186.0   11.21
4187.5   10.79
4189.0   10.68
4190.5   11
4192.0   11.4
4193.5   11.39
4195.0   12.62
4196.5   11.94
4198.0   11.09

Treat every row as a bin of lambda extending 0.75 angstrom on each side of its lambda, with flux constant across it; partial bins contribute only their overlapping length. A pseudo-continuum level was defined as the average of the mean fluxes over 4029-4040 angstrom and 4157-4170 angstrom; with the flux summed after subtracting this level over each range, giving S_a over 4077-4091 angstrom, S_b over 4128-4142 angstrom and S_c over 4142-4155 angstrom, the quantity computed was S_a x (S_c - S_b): -8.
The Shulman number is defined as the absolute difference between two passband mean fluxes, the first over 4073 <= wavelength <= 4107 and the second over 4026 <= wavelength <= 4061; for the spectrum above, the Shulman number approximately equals 1.4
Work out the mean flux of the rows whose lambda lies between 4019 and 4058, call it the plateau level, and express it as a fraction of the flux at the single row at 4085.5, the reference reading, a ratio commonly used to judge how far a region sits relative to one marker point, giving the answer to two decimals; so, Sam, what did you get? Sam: 1.02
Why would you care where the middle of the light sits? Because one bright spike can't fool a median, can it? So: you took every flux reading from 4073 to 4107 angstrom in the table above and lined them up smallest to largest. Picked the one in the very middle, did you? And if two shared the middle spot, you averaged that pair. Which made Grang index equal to 10.3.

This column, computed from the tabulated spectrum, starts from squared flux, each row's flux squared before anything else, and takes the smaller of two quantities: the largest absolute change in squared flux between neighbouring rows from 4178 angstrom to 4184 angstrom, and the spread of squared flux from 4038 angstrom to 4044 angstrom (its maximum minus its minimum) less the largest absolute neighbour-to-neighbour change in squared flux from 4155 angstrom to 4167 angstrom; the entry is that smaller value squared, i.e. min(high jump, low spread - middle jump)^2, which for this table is 350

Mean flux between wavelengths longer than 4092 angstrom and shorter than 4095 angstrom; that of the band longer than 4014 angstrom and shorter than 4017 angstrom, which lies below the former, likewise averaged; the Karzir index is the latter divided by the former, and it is 1.08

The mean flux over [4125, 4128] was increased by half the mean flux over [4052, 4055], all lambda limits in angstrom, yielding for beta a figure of 17.1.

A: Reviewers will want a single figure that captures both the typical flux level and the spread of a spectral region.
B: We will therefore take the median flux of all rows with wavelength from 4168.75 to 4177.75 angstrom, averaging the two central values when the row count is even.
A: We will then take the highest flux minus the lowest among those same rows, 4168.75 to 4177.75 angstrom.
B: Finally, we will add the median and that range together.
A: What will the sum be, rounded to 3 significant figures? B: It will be 12.3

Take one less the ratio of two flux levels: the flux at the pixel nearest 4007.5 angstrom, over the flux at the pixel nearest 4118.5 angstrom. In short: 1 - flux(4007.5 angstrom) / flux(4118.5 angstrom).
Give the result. 0.11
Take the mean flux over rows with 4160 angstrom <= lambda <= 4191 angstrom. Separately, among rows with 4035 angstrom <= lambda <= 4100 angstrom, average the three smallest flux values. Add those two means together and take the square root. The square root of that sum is 4.44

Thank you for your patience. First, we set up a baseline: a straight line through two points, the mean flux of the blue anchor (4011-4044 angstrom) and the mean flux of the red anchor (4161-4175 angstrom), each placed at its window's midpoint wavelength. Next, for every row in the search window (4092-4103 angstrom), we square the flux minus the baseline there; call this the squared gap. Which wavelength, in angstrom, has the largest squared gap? 4102.0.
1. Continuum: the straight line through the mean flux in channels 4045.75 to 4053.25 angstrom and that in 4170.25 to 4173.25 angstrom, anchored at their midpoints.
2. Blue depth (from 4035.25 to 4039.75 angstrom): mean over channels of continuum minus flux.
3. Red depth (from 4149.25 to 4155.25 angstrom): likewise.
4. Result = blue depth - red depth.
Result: 0.6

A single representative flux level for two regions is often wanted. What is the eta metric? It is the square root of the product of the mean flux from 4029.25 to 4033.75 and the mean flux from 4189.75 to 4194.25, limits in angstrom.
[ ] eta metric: 11.2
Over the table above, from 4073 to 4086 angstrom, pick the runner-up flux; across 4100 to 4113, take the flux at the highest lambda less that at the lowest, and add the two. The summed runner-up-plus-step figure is 12.7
